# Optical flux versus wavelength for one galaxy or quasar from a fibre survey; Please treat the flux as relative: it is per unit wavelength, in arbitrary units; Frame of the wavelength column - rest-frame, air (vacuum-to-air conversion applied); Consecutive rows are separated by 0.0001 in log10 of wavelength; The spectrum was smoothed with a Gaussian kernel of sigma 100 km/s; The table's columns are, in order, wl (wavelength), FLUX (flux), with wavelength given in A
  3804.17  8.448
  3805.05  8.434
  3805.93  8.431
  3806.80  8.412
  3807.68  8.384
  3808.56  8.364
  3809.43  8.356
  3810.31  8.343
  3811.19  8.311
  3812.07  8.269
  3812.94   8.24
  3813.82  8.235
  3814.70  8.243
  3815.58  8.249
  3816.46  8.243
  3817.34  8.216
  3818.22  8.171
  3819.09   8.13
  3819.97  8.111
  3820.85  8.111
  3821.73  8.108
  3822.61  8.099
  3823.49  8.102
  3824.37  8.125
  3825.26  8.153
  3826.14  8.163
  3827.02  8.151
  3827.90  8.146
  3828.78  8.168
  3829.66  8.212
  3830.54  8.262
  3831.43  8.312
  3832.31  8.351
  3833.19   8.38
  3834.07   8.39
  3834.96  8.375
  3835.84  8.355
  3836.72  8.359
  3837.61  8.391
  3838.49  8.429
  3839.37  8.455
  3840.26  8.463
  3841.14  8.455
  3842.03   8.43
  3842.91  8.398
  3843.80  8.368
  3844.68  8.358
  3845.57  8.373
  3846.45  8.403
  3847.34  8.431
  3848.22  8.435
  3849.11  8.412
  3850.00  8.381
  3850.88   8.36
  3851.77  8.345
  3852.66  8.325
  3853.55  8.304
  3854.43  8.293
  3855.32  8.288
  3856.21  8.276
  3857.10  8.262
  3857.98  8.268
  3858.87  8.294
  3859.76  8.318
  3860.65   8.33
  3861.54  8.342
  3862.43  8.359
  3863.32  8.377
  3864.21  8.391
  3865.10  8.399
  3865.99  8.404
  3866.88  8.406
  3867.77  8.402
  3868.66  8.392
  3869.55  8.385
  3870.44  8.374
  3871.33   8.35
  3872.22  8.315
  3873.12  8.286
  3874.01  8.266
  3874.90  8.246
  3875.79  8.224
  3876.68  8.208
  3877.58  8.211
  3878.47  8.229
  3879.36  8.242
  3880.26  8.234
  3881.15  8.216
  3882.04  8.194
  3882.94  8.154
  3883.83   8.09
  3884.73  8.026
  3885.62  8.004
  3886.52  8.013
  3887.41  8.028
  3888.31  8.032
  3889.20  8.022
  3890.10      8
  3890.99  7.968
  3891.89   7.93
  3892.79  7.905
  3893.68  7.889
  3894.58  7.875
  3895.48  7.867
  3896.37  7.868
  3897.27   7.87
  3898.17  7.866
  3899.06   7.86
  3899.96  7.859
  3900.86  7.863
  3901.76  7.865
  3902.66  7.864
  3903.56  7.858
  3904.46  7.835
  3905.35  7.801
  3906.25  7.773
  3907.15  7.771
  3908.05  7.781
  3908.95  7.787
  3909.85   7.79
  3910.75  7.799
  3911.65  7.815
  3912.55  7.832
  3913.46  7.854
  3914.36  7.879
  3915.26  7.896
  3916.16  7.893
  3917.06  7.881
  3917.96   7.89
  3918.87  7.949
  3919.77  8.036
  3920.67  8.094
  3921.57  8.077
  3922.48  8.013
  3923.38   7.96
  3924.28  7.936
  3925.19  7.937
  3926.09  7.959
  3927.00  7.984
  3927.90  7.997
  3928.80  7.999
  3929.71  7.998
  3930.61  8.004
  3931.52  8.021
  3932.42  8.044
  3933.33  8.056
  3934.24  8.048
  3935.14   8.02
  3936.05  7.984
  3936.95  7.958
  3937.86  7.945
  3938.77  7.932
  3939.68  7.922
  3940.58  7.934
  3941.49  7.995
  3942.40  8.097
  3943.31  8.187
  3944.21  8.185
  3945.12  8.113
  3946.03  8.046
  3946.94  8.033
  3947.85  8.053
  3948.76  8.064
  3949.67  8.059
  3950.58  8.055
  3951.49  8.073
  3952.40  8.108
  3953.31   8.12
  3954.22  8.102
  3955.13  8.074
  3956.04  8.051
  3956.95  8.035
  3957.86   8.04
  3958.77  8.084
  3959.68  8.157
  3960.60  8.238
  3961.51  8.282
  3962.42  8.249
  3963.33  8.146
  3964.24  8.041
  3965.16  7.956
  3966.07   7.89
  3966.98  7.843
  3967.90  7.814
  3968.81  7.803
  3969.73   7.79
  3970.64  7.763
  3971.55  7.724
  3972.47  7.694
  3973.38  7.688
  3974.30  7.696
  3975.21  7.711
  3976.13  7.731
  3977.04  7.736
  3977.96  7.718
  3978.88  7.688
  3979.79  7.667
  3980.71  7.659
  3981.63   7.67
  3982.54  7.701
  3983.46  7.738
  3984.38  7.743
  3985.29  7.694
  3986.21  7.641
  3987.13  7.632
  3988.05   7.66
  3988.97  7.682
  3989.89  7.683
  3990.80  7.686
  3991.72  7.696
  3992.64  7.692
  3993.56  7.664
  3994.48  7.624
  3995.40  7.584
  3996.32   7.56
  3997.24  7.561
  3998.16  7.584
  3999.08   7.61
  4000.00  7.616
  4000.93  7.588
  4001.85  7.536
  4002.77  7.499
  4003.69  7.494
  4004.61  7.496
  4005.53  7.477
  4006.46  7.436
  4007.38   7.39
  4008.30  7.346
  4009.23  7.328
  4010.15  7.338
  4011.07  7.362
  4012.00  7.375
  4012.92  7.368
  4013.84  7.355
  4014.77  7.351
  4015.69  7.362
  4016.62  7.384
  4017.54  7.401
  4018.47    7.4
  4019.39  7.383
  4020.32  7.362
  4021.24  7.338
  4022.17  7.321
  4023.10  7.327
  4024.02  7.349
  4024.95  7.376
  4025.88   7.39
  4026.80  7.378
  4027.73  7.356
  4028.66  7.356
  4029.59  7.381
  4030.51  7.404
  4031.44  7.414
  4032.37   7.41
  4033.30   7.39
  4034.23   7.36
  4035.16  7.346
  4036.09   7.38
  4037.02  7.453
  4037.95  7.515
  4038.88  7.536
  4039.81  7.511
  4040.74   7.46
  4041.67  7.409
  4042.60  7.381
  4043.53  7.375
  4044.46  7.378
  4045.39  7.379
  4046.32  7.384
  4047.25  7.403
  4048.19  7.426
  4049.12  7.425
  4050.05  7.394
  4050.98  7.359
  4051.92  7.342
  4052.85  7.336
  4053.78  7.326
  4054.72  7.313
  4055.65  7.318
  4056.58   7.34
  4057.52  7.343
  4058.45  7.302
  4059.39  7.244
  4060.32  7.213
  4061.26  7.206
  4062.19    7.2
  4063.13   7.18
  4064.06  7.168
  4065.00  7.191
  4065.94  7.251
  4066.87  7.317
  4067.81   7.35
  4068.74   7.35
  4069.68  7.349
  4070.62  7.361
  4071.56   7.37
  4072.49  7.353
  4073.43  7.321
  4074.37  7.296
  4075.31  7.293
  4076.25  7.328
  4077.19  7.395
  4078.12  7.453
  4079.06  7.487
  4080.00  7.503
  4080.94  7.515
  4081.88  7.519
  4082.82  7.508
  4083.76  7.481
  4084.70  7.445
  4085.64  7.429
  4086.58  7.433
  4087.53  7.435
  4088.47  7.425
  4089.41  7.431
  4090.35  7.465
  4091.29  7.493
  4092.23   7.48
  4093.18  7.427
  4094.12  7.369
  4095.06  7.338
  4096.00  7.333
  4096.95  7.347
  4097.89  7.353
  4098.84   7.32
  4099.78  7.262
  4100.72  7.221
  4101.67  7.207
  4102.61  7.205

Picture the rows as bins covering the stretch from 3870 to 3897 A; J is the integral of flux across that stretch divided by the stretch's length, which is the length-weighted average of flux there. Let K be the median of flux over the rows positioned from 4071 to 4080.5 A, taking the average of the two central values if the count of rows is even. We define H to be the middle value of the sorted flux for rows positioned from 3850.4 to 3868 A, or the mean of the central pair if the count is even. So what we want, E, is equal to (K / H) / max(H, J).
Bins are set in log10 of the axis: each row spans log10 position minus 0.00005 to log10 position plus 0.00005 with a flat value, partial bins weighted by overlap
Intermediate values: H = 8.34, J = 8.11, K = 7.36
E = 0.106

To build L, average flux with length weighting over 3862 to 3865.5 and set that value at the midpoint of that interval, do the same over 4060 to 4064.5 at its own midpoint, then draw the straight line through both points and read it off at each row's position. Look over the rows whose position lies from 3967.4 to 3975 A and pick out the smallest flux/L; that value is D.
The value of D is 1.00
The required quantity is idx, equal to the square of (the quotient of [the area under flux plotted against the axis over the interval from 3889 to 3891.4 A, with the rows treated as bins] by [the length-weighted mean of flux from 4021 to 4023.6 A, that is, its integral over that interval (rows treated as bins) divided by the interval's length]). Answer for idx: 6.9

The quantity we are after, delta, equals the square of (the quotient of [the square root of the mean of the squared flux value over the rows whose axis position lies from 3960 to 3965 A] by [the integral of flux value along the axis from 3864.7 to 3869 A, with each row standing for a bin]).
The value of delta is 0.0514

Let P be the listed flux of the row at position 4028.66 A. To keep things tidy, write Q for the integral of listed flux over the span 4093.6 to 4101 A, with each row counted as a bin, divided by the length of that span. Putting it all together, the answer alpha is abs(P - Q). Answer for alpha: 0.0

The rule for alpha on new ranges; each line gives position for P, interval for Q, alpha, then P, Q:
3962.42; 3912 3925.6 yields 0.3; 8.249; 7.94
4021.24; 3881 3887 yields 0.8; 7.338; 8.09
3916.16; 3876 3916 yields 0.1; 7.893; 7.95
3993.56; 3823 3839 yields 0.6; 7.664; 8.27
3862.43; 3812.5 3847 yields 0.1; 8.359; 8.28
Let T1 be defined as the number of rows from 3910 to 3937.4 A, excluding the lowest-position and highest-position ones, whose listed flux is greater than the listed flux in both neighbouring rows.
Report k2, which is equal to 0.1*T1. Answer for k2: 0.40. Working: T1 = 4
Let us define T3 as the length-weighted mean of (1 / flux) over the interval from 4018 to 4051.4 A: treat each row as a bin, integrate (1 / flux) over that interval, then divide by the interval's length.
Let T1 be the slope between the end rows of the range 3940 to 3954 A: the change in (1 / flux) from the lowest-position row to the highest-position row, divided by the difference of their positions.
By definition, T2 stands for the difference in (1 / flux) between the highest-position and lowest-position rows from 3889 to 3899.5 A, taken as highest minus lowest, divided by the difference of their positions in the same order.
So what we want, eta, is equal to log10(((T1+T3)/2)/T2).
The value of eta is 2.41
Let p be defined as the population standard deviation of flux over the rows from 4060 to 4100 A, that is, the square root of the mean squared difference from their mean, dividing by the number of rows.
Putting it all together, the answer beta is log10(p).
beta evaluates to -1.01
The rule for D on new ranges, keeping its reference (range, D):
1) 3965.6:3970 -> 1.01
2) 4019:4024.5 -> 0.98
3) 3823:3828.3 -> 0.94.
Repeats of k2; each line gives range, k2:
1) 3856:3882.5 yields 0.20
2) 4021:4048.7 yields 0.30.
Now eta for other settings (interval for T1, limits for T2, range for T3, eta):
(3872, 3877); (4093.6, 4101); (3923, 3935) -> 2.17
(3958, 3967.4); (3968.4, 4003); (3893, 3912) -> 2.62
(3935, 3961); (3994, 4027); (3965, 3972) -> 2.67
